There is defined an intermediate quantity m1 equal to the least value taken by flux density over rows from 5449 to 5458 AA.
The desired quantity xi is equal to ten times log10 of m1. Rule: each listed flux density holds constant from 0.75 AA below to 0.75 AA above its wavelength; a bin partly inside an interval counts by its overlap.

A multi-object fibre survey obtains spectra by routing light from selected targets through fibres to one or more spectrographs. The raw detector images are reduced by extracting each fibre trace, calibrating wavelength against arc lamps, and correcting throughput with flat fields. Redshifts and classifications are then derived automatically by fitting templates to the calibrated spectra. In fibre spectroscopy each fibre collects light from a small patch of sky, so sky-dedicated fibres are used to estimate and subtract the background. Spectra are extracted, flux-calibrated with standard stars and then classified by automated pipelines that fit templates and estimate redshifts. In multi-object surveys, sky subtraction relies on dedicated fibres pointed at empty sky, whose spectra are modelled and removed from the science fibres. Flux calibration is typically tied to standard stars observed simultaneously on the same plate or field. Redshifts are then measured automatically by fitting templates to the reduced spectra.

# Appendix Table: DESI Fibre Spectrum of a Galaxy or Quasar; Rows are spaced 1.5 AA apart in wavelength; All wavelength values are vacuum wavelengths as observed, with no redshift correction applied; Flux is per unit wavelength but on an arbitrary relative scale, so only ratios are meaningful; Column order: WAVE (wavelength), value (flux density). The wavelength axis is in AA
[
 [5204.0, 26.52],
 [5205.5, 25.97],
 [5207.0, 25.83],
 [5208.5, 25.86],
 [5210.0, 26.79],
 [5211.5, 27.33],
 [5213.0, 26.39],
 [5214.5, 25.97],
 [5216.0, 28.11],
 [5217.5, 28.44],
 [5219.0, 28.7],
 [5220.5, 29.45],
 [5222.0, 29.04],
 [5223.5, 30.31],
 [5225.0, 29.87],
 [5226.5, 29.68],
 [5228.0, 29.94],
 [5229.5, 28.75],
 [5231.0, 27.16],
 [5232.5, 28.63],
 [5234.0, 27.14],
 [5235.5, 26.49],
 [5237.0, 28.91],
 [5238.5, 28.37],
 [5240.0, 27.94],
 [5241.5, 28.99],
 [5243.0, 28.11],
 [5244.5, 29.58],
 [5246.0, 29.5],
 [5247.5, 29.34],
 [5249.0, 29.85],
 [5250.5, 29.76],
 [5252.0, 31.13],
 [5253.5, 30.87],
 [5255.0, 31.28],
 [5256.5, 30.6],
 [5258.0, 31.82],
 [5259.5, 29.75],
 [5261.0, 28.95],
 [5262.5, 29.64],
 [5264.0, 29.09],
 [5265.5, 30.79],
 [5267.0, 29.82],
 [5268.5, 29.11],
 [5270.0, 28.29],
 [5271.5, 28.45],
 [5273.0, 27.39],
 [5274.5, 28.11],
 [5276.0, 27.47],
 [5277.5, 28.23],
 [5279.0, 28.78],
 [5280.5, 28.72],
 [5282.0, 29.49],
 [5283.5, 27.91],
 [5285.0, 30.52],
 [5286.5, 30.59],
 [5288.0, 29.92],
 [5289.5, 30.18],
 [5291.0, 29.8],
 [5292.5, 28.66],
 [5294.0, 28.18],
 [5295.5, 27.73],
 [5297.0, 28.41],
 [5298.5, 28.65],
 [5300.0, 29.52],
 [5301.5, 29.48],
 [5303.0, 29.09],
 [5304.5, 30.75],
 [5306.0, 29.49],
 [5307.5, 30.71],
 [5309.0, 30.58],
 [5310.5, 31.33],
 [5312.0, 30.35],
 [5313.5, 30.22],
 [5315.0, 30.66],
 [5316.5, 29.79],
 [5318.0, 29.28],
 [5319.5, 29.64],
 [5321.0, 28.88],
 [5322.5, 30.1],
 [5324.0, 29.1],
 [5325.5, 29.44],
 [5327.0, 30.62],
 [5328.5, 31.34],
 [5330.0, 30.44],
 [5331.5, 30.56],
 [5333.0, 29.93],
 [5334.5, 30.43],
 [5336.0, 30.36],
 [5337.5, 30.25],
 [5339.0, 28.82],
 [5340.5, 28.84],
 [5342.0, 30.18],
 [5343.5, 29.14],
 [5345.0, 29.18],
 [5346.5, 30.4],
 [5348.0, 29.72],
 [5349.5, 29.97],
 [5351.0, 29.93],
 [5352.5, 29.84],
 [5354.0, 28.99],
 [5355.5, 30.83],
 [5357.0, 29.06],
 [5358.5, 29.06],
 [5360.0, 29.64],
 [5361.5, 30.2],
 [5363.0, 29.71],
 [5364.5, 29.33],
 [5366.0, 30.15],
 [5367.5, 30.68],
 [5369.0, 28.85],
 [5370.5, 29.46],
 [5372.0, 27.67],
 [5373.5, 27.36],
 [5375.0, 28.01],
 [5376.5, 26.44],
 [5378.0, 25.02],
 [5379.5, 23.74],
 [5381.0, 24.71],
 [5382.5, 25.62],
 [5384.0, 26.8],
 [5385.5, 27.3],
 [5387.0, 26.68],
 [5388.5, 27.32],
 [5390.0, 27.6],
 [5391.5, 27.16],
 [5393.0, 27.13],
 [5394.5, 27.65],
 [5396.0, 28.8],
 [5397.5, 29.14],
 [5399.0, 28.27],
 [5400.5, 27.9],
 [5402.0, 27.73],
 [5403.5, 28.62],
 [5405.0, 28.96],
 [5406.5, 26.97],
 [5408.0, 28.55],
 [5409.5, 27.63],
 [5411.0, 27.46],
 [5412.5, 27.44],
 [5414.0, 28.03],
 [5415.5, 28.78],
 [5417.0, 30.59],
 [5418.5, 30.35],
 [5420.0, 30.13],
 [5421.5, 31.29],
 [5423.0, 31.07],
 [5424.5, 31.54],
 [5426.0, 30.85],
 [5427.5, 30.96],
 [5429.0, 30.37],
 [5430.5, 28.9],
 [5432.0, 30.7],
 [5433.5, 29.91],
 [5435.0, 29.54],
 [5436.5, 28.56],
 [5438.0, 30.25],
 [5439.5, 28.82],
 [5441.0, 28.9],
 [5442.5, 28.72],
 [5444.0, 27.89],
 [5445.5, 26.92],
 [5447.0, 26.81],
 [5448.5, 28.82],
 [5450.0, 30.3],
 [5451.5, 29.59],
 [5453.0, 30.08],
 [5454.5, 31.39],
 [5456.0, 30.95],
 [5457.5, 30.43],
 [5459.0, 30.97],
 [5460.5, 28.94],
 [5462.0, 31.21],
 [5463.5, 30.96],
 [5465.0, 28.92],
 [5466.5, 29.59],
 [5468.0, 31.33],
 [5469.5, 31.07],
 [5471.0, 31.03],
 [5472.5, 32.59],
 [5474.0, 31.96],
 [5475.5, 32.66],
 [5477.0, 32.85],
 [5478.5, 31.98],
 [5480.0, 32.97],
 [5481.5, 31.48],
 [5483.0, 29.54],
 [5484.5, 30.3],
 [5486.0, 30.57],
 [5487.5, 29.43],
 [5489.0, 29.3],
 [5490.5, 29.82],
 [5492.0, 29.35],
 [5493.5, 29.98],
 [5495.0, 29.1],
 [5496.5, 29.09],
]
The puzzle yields 14.7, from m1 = 29.59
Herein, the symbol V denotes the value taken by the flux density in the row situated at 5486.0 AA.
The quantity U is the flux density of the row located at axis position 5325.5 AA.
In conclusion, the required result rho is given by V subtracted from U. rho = -1.13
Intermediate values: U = 29.44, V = 30.57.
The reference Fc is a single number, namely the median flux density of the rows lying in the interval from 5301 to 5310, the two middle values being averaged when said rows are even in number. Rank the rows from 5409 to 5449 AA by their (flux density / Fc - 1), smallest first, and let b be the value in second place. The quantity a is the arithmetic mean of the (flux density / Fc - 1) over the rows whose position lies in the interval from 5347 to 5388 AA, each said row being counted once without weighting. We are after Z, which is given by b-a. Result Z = -0.05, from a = -0.057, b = -0.10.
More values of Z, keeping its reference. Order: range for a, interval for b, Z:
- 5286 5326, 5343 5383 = -0.16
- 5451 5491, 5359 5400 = -0.20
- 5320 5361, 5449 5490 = -0.03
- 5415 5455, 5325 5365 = -0.03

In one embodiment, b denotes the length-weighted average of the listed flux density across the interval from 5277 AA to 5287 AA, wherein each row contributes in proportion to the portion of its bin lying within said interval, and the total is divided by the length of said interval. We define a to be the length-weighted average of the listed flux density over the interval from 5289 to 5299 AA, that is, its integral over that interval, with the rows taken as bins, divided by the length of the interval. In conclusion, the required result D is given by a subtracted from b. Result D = 0.39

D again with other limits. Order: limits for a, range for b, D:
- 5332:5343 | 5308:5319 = 0.48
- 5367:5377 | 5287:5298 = 0.67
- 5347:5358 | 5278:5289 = -0.35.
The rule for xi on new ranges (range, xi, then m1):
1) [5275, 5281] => 14.4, 27.47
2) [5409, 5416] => 14.4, 27.44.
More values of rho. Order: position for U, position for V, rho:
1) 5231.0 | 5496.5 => -1.93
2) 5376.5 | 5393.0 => -0.69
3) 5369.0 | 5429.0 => -1.52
